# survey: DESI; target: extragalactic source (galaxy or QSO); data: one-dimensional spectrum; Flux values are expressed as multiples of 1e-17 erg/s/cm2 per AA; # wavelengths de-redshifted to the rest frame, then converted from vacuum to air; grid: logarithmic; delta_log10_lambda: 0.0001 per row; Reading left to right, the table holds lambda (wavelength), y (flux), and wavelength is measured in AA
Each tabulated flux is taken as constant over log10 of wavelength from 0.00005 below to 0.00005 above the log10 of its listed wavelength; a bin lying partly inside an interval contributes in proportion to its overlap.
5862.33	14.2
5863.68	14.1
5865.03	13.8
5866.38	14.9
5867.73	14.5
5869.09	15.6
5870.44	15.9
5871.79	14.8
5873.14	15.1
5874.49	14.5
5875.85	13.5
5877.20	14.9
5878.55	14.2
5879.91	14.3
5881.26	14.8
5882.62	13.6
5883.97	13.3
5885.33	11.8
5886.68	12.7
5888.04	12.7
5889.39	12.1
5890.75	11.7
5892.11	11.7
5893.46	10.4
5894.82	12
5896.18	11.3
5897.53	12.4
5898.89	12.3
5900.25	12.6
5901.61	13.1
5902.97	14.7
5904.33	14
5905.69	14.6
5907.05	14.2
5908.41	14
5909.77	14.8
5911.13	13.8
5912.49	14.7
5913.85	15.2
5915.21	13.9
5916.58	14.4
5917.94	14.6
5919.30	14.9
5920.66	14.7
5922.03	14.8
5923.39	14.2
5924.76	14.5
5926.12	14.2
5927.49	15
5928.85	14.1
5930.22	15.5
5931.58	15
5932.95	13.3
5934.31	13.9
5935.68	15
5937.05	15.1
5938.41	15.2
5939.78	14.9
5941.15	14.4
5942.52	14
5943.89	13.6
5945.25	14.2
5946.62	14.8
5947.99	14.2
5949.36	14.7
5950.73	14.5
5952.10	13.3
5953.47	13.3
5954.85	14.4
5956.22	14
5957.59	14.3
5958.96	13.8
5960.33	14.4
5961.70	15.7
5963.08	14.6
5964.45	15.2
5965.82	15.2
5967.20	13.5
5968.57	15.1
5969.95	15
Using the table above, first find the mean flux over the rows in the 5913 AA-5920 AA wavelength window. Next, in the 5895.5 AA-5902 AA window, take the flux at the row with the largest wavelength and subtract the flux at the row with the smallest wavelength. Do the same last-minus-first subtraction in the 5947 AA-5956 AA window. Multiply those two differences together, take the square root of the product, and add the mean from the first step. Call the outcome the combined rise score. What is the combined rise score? 15.2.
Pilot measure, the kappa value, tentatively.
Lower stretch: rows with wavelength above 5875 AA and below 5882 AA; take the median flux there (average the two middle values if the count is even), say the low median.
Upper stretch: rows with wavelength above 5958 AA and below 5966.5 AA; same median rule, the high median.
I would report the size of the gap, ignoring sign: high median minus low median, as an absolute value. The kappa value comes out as 0.6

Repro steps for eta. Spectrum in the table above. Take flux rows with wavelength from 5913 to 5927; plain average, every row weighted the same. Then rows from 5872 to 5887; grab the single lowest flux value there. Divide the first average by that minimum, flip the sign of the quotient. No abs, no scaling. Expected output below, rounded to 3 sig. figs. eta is -1.23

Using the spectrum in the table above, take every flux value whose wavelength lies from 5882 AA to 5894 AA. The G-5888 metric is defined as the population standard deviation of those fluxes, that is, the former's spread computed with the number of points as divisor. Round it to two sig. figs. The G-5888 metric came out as 0.92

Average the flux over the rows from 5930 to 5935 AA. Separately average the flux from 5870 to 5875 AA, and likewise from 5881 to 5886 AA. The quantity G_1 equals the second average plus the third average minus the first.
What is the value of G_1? 14.0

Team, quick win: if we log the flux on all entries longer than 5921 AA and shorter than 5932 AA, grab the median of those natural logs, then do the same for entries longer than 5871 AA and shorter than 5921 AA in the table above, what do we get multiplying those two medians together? 7.08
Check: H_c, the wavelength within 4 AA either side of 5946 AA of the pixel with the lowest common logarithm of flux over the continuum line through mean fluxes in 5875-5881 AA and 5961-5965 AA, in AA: 5943.89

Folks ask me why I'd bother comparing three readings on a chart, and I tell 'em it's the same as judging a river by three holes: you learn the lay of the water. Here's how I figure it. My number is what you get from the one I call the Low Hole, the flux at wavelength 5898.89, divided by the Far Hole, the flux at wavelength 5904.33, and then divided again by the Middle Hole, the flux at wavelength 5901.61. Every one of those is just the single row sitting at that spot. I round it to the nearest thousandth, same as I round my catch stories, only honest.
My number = 0.067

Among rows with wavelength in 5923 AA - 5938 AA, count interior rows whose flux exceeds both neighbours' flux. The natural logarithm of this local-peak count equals 1.1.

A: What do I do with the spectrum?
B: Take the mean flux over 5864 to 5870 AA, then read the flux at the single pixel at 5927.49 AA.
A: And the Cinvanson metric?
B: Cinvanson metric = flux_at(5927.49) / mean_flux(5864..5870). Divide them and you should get 1.02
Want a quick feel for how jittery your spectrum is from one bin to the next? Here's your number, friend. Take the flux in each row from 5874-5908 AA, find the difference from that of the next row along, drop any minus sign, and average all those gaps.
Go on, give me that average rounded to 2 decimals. 0.73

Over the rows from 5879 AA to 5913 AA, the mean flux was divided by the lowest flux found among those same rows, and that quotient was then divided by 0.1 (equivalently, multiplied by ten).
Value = 12.6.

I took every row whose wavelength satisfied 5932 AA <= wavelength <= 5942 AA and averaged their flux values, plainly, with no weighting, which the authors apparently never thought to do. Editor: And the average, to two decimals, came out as 14.54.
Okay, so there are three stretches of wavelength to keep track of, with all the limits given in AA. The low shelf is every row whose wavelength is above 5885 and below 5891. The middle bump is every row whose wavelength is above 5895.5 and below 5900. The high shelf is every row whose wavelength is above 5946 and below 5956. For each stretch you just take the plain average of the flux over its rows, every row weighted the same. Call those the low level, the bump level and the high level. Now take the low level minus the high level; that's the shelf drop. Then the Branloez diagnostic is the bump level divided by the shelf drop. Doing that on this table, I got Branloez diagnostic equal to -6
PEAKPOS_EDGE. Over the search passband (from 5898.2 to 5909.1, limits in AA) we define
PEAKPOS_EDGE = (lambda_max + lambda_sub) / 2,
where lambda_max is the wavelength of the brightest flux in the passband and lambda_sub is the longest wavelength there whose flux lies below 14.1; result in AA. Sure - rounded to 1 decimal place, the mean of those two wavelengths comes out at 5905.7 AA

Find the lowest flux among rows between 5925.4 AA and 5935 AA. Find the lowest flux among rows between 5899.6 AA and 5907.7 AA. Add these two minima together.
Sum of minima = 25.9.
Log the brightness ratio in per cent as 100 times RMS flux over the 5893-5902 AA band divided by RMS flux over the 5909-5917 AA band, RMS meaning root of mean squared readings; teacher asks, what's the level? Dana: 83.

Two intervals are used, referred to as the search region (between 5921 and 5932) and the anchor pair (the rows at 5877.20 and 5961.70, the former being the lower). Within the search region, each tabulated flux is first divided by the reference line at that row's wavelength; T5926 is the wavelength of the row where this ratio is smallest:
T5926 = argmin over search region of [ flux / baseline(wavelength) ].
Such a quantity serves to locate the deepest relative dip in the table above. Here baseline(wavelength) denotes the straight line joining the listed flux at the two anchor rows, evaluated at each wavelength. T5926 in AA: 5928.85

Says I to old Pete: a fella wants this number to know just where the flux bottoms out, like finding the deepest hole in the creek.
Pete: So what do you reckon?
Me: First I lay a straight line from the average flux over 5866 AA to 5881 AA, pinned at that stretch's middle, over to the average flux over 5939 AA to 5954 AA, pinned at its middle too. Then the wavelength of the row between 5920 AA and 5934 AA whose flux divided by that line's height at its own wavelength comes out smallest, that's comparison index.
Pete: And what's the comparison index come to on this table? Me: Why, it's 5932.95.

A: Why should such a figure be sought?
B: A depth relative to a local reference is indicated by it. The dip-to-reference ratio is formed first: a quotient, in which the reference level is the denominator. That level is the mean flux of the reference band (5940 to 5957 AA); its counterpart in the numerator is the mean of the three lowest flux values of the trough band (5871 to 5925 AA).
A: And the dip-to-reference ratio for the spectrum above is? 0.79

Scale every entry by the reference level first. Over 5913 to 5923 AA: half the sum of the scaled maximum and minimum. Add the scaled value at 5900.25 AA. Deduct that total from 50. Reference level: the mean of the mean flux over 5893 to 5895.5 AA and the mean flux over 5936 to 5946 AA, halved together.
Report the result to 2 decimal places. 47.89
